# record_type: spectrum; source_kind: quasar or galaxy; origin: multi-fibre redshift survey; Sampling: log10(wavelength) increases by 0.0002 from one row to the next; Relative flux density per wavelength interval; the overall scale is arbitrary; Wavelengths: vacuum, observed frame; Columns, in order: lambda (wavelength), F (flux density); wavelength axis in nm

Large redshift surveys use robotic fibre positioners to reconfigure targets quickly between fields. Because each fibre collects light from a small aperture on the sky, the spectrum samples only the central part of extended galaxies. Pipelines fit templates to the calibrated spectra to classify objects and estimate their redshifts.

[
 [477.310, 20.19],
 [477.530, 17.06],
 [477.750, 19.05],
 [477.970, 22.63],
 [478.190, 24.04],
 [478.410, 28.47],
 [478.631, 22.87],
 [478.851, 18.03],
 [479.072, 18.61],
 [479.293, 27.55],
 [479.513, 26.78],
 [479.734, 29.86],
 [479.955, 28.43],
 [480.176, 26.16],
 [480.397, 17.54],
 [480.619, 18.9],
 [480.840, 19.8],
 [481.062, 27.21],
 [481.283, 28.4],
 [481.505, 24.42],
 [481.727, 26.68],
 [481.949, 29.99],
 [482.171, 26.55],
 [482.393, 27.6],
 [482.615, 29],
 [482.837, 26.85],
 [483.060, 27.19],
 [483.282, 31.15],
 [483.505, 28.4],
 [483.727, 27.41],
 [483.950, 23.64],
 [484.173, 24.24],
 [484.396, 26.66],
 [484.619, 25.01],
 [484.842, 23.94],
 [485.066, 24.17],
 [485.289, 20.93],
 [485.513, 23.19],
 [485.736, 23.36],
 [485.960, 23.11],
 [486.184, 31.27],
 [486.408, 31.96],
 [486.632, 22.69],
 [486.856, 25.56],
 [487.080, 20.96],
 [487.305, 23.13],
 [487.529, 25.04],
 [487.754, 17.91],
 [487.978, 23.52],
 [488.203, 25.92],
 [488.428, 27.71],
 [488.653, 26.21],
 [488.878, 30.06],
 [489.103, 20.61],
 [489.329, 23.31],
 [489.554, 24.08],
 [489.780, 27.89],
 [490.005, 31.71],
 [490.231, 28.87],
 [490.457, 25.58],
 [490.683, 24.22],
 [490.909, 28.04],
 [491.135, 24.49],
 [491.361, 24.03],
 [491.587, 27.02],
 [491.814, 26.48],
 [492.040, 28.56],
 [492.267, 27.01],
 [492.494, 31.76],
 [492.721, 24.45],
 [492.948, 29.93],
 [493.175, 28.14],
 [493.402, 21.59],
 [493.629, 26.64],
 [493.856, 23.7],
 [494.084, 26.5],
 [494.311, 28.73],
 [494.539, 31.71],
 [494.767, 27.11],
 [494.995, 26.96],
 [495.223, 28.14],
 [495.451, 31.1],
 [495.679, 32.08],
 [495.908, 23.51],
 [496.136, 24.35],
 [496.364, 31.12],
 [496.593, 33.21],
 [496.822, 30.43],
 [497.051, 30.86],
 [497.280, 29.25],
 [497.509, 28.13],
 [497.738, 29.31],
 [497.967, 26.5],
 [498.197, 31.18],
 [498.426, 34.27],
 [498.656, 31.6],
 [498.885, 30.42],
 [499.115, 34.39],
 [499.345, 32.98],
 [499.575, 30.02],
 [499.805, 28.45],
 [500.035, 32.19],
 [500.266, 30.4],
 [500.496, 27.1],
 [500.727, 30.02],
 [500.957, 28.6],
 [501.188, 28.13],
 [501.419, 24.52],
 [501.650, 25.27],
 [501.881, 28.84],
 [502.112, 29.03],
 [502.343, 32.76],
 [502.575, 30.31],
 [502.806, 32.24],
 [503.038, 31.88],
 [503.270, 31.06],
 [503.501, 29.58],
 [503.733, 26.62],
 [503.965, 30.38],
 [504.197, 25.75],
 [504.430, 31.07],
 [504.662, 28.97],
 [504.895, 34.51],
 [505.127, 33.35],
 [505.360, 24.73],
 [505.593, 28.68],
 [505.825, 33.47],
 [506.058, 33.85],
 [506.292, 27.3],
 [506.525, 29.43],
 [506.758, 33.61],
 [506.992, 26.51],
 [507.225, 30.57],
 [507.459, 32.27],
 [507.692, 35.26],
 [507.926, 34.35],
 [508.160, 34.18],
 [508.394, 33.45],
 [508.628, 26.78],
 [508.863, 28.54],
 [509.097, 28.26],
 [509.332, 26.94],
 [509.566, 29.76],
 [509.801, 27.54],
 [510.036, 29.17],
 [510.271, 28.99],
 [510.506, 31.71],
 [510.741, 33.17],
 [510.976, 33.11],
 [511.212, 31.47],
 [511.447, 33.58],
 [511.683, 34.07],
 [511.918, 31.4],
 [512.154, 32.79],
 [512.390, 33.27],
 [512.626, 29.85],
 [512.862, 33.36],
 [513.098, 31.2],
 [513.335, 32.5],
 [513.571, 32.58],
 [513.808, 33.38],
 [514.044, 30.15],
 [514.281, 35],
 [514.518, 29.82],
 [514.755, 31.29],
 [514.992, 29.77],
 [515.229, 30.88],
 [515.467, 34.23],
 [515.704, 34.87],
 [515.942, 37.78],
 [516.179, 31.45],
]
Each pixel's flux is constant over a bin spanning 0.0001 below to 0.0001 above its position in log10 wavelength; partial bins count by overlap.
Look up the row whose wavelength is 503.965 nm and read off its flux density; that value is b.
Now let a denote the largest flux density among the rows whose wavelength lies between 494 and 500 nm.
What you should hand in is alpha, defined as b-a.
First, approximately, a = 34.39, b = 30.38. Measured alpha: -4.0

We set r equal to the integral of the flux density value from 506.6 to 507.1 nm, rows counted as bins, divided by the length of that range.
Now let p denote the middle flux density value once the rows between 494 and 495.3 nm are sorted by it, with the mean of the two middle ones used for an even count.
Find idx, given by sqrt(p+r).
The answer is 7.59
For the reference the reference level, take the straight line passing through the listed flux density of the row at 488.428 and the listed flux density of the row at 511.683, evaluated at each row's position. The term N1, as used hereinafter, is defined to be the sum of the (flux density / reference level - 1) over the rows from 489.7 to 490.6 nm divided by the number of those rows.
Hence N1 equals 0.01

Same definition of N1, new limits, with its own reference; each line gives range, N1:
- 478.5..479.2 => -0.21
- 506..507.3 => -0.08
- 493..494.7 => -0.09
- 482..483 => 0.05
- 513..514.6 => -0.07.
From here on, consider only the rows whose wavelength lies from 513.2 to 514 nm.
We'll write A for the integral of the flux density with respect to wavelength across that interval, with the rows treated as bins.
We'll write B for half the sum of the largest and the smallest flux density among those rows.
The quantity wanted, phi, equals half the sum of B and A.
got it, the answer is 29.5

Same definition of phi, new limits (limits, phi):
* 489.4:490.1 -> 23.6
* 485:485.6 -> 18.1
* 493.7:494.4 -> 22.3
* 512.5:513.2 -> 26.8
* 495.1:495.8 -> 25.7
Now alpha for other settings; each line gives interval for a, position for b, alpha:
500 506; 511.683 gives -0.4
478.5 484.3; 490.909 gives -3.1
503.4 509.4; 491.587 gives -8.2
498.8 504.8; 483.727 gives -7.0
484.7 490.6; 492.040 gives -3.4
